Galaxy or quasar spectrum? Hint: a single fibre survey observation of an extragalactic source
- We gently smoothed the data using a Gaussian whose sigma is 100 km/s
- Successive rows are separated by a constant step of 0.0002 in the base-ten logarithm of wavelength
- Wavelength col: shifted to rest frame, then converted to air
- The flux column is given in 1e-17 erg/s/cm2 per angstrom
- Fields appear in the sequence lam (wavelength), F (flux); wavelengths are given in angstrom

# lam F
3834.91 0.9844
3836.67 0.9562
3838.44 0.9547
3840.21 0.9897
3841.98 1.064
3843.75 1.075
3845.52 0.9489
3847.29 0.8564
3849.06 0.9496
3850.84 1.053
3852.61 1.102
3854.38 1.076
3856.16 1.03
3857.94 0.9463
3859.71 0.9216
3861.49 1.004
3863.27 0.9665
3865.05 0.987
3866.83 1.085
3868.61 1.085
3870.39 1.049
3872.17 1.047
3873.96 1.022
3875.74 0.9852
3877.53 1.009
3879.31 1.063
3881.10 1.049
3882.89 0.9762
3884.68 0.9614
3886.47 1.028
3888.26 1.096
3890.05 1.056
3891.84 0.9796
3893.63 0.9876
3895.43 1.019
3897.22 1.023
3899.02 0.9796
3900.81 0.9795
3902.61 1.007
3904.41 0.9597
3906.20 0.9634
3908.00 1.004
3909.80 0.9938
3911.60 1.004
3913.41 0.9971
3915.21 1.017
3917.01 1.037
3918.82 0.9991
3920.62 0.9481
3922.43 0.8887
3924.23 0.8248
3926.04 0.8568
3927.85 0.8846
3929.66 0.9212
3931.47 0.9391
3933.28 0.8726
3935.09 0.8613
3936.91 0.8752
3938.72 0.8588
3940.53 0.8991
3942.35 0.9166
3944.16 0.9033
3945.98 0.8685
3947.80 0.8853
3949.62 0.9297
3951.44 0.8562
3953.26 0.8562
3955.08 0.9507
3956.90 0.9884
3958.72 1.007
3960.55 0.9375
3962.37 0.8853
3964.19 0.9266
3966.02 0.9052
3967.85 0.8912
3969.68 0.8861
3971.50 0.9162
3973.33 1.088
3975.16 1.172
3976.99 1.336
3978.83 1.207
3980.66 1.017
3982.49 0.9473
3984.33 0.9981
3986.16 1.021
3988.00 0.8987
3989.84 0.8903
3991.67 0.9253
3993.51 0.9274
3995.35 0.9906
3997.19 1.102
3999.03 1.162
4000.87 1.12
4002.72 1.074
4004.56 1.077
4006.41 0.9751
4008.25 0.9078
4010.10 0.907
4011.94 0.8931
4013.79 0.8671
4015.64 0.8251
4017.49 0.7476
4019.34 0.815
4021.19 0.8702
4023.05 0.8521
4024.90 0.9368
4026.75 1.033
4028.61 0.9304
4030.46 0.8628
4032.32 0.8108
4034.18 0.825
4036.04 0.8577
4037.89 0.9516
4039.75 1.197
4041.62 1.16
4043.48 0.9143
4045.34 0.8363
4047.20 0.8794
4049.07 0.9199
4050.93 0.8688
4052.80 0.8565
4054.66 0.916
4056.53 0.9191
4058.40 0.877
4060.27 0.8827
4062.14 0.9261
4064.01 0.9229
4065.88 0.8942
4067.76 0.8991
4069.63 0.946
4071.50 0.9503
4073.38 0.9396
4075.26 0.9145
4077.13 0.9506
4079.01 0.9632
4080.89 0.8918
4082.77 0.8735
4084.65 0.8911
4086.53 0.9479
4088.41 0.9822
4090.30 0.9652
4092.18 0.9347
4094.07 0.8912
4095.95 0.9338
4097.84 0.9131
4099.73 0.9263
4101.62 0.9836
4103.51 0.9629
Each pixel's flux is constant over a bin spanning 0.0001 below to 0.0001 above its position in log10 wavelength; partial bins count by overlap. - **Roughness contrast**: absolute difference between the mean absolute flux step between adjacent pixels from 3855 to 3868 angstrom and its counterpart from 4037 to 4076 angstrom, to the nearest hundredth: 0.01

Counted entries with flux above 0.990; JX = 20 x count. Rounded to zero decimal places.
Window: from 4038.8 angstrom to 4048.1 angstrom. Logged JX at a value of 40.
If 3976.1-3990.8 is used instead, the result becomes 100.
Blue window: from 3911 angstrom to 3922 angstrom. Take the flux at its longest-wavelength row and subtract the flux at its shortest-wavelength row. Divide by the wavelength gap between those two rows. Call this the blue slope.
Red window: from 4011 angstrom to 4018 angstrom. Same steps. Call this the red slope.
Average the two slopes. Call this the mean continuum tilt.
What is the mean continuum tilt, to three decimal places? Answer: -0.016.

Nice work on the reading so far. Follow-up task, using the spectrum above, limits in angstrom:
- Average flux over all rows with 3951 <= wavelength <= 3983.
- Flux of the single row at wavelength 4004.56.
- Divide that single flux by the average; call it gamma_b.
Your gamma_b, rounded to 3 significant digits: 1.09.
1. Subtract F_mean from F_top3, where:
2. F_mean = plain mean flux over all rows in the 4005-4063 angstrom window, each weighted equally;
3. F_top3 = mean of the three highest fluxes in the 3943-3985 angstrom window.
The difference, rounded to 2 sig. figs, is 0.33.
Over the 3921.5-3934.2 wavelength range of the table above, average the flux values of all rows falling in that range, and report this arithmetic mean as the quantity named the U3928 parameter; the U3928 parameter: 0.88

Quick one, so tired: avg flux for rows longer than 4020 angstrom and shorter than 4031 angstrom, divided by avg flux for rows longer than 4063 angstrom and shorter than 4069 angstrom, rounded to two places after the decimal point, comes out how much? 1.01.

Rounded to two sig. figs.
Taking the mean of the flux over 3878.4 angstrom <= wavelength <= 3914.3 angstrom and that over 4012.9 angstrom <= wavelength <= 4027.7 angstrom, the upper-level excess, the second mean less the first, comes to -0.14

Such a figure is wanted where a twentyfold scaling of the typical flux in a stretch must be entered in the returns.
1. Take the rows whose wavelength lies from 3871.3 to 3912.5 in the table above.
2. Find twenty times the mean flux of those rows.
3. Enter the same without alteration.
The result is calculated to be 20.2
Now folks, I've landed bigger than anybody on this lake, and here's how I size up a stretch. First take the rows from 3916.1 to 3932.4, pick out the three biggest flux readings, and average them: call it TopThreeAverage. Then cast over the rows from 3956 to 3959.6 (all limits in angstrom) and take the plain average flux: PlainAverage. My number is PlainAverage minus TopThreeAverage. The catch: 0.00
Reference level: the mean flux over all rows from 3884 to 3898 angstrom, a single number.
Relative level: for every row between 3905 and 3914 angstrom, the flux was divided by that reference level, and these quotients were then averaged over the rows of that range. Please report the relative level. 0.97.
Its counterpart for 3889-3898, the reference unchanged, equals 0.99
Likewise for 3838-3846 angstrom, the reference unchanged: 0.99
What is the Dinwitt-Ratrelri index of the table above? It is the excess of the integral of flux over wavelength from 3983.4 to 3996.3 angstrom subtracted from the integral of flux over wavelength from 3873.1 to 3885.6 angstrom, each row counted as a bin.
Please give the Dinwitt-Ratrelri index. 0.4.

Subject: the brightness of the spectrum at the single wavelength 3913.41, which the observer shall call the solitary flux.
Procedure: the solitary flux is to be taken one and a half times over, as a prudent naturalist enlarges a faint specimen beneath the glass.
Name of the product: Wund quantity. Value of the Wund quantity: 1.50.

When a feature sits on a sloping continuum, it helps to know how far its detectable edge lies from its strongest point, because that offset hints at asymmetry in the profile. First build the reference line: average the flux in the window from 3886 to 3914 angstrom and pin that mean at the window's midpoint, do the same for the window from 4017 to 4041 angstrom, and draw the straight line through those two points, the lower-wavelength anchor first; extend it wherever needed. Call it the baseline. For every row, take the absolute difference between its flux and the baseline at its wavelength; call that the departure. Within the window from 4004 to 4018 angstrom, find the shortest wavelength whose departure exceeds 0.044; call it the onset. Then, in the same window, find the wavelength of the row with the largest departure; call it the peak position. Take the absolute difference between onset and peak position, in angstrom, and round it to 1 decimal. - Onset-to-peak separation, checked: 12.9 angstrom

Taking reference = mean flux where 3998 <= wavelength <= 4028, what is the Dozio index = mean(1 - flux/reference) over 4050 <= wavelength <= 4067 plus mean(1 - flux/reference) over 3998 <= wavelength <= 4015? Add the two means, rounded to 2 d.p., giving -0.01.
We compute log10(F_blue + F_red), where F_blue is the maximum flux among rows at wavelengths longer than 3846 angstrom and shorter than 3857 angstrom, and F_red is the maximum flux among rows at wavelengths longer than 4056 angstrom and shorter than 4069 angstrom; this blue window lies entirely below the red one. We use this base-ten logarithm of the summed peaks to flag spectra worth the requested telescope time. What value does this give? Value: 0.31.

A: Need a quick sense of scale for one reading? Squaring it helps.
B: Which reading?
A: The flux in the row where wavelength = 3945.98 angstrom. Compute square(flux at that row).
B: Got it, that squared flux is 0.75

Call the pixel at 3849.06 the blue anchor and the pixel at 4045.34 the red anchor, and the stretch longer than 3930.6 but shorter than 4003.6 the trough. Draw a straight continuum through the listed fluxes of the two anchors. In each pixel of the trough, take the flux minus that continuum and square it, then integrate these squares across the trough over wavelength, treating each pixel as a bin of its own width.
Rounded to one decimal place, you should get 1.6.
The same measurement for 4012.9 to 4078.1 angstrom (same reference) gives 0.8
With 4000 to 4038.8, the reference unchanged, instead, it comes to 0.5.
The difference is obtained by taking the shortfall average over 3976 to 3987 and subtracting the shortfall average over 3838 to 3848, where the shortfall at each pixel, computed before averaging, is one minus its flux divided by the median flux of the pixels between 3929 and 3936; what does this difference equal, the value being -0.12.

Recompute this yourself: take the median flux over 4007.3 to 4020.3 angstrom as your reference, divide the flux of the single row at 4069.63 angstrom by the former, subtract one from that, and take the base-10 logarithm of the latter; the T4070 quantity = -1.04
